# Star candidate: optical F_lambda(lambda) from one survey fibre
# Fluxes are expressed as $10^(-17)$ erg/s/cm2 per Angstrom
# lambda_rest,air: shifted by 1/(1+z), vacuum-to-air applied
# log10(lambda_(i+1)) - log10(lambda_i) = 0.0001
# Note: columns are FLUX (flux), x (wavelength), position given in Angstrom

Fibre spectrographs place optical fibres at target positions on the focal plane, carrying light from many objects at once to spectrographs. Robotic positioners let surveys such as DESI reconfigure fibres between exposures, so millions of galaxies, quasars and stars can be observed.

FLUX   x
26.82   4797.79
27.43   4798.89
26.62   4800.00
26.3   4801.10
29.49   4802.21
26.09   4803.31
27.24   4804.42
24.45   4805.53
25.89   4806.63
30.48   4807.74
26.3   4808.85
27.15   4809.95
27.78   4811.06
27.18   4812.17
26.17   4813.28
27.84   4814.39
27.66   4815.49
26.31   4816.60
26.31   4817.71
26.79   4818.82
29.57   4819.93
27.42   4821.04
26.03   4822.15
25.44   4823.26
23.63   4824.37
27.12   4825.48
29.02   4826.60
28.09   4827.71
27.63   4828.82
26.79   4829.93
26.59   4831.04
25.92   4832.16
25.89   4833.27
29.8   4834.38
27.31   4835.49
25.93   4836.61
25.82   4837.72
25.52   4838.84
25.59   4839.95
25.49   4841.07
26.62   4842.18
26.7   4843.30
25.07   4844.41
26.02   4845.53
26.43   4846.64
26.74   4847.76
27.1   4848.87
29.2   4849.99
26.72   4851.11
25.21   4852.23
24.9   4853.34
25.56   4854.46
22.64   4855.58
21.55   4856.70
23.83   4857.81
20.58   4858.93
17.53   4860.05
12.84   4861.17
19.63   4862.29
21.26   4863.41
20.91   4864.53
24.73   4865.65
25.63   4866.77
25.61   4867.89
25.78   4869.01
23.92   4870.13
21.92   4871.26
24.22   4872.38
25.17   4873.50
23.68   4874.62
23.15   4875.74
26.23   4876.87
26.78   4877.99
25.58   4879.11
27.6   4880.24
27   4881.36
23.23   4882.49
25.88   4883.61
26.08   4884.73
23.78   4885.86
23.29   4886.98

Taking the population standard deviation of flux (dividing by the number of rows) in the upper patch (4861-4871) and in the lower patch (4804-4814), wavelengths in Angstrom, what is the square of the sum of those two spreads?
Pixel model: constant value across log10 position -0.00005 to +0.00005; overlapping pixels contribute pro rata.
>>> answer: 31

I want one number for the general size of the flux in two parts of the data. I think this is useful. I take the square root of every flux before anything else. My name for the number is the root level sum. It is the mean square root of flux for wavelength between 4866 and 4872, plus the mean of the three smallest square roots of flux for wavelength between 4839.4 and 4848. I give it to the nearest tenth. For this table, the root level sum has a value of 10.0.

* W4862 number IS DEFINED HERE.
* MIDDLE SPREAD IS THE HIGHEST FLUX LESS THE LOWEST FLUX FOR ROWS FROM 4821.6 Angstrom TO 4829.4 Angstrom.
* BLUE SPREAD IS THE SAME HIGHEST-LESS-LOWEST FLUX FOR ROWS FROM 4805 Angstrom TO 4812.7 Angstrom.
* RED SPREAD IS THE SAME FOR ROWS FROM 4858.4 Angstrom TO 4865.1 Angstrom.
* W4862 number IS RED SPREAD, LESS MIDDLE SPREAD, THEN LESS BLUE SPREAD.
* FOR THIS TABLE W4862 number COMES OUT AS -3.0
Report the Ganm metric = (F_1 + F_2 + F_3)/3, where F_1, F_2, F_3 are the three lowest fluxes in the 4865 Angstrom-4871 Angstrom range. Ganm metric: 24.8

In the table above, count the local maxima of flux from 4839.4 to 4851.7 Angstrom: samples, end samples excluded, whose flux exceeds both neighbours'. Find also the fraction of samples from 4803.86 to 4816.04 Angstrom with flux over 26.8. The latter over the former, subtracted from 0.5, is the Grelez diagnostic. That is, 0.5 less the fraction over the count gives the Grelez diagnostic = 0.18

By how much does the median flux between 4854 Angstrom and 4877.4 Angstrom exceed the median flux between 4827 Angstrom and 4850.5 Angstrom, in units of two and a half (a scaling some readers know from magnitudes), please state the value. -1.2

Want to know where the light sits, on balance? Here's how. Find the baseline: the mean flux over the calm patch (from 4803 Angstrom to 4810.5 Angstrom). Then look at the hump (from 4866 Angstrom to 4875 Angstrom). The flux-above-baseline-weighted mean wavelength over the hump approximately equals 4871.4 Angstrom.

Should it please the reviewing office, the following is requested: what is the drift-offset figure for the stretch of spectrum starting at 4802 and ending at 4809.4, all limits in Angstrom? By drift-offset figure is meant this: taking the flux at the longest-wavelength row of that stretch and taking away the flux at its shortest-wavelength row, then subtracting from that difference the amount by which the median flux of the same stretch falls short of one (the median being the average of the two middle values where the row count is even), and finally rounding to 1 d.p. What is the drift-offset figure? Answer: 22.1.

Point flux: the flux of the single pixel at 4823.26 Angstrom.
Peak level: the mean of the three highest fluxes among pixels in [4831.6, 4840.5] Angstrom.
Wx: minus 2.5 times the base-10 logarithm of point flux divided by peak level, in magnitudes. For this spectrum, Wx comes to 0.092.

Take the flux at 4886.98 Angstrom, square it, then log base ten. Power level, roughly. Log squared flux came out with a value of 2.73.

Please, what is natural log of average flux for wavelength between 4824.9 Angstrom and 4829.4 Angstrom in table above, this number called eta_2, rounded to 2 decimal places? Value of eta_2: 3.33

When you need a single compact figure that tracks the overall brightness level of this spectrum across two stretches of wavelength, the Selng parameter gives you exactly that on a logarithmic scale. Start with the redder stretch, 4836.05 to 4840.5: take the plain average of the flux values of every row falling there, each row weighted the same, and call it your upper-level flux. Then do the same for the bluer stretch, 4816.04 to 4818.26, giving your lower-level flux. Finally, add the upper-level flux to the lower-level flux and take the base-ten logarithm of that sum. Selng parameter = 1.72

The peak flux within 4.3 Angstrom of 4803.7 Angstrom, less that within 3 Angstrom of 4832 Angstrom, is 0.7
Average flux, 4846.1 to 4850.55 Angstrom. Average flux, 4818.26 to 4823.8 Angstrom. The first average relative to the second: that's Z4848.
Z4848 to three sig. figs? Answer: 1.01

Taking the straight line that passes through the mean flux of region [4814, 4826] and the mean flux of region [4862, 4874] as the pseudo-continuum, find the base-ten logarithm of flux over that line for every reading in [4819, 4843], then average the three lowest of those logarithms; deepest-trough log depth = -0.03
